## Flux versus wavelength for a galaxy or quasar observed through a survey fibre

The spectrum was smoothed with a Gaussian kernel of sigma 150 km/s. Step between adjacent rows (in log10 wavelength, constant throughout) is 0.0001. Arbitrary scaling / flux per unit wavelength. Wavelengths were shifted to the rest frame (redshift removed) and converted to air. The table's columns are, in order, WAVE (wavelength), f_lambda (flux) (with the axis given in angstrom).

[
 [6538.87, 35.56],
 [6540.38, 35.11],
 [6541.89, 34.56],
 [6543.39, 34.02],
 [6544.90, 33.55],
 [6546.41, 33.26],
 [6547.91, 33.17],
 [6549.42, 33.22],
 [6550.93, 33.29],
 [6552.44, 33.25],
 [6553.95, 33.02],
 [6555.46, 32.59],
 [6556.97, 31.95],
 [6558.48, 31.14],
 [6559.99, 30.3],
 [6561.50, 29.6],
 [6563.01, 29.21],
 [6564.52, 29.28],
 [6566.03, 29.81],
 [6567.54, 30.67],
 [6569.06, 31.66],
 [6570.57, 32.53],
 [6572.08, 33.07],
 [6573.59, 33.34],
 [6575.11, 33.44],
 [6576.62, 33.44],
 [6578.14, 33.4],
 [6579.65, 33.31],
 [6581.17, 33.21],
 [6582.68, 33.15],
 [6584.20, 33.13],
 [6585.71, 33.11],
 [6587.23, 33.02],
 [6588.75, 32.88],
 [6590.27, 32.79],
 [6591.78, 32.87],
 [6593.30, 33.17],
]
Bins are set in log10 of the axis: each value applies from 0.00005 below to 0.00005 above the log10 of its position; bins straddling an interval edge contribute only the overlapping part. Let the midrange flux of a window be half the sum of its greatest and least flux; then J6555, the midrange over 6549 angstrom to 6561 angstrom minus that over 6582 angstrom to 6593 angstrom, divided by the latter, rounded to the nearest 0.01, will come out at -0.04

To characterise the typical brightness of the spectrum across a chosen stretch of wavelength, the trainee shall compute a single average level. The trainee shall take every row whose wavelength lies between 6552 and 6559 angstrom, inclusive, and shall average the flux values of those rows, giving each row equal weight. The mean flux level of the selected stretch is 32.4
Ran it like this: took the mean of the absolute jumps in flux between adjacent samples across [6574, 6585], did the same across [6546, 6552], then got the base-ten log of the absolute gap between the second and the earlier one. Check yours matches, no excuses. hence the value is -1.7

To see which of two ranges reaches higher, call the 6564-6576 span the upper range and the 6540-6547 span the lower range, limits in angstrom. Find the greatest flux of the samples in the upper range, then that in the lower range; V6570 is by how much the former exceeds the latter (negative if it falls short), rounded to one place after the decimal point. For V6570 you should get -1.7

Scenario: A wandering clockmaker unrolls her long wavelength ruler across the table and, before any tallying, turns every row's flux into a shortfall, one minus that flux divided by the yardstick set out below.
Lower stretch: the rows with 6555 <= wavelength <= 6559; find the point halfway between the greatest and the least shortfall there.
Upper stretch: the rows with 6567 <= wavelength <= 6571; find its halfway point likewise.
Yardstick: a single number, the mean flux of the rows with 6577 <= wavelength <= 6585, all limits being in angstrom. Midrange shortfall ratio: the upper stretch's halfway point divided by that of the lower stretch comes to 1.19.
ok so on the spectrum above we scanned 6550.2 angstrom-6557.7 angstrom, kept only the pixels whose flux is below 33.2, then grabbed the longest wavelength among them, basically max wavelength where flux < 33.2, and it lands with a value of 6556.97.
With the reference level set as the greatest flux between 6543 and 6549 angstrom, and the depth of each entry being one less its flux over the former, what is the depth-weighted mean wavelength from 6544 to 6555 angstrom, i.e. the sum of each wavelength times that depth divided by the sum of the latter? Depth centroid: 6549.8 angstrom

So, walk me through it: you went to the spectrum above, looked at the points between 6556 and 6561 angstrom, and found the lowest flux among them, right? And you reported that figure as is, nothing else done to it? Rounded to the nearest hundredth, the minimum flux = 30.30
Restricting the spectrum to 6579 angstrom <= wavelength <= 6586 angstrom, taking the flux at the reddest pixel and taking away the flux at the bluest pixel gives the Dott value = -0.2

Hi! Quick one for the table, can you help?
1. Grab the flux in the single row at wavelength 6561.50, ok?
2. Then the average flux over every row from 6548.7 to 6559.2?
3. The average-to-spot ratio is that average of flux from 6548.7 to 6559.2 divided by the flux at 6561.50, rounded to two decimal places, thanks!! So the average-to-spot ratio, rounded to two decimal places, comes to 1.10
